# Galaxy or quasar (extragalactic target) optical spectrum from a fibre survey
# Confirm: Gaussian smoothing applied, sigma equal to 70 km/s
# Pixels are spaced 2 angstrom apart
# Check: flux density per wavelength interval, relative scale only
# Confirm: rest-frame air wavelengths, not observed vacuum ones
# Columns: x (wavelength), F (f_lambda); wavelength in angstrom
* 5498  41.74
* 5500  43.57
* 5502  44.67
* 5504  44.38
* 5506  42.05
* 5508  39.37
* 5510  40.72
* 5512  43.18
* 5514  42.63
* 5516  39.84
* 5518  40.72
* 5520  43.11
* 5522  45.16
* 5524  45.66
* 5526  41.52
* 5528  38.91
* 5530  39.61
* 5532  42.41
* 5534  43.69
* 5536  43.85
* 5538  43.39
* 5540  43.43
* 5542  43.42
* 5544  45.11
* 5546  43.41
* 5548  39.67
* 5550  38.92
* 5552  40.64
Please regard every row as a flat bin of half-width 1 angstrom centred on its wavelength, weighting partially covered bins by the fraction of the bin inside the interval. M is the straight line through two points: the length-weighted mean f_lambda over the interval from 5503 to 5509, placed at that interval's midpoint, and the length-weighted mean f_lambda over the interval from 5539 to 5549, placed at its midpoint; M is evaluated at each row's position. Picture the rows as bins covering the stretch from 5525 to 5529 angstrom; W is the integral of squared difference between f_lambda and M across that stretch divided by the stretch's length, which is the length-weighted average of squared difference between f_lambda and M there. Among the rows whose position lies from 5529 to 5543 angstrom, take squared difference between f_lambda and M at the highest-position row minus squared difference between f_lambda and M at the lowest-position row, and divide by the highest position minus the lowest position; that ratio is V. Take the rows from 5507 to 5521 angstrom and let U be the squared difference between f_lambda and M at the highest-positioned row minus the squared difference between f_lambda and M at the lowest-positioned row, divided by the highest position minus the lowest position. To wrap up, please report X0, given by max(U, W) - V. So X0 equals 7.86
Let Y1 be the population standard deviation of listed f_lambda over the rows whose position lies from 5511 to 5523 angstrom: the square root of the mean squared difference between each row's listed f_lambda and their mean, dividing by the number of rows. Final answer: 1.74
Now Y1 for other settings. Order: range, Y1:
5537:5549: 1.64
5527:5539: 1.98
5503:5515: 1.63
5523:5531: 2.63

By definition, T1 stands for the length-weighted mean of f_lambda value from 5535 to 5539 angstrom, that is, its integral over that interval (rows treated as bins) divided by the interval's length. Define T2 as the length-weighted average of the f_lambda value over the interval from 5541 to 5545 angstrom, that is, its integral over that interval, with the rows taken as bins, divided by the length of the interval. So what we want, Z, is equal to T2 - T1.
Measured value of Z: 0.6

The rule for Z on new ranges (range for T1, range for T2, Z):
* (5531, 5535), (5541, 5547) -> 0.9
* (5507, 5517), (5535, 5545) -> 2.7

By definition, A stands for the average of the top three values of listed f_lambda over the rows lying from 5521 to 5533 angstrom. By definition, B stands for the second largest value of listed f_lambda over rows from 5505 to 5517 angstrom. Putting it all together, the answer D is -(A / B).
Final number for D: -1.04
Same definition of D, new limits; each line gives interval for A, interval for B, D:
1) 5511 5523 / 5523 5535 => -1.00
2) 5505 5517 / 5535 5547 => -0.97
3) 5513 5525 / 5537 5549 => -1.03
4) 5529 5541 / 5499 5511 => -0.98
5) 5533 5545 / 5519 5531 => -0.98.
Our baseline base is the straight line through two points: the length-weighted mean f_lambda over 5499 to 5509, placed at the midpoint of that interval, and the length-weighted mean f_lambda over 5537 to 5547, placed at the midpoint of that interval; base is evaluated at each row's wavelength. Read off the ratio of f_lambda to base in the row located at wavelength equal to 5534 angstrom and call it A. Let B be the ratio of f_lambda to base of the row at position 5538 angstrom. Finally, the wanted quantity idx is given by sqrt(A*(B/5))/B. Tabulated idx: 0.449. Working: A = 1.00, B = 0.99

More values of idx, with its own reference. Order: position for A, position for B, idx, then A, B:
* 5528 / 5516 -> 0.440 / 0.90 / 0.92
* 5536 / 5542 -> 0.450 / 1.01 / 0.99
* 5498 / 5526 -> 0.452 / 0.98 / 0.96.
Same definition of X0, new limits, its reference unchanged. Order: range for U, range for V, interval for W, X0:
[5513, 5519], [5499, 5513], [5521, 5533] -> 7.07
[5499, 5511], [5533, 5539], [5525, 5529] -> 7.28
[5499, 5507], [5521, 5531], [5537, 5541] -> 0.13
